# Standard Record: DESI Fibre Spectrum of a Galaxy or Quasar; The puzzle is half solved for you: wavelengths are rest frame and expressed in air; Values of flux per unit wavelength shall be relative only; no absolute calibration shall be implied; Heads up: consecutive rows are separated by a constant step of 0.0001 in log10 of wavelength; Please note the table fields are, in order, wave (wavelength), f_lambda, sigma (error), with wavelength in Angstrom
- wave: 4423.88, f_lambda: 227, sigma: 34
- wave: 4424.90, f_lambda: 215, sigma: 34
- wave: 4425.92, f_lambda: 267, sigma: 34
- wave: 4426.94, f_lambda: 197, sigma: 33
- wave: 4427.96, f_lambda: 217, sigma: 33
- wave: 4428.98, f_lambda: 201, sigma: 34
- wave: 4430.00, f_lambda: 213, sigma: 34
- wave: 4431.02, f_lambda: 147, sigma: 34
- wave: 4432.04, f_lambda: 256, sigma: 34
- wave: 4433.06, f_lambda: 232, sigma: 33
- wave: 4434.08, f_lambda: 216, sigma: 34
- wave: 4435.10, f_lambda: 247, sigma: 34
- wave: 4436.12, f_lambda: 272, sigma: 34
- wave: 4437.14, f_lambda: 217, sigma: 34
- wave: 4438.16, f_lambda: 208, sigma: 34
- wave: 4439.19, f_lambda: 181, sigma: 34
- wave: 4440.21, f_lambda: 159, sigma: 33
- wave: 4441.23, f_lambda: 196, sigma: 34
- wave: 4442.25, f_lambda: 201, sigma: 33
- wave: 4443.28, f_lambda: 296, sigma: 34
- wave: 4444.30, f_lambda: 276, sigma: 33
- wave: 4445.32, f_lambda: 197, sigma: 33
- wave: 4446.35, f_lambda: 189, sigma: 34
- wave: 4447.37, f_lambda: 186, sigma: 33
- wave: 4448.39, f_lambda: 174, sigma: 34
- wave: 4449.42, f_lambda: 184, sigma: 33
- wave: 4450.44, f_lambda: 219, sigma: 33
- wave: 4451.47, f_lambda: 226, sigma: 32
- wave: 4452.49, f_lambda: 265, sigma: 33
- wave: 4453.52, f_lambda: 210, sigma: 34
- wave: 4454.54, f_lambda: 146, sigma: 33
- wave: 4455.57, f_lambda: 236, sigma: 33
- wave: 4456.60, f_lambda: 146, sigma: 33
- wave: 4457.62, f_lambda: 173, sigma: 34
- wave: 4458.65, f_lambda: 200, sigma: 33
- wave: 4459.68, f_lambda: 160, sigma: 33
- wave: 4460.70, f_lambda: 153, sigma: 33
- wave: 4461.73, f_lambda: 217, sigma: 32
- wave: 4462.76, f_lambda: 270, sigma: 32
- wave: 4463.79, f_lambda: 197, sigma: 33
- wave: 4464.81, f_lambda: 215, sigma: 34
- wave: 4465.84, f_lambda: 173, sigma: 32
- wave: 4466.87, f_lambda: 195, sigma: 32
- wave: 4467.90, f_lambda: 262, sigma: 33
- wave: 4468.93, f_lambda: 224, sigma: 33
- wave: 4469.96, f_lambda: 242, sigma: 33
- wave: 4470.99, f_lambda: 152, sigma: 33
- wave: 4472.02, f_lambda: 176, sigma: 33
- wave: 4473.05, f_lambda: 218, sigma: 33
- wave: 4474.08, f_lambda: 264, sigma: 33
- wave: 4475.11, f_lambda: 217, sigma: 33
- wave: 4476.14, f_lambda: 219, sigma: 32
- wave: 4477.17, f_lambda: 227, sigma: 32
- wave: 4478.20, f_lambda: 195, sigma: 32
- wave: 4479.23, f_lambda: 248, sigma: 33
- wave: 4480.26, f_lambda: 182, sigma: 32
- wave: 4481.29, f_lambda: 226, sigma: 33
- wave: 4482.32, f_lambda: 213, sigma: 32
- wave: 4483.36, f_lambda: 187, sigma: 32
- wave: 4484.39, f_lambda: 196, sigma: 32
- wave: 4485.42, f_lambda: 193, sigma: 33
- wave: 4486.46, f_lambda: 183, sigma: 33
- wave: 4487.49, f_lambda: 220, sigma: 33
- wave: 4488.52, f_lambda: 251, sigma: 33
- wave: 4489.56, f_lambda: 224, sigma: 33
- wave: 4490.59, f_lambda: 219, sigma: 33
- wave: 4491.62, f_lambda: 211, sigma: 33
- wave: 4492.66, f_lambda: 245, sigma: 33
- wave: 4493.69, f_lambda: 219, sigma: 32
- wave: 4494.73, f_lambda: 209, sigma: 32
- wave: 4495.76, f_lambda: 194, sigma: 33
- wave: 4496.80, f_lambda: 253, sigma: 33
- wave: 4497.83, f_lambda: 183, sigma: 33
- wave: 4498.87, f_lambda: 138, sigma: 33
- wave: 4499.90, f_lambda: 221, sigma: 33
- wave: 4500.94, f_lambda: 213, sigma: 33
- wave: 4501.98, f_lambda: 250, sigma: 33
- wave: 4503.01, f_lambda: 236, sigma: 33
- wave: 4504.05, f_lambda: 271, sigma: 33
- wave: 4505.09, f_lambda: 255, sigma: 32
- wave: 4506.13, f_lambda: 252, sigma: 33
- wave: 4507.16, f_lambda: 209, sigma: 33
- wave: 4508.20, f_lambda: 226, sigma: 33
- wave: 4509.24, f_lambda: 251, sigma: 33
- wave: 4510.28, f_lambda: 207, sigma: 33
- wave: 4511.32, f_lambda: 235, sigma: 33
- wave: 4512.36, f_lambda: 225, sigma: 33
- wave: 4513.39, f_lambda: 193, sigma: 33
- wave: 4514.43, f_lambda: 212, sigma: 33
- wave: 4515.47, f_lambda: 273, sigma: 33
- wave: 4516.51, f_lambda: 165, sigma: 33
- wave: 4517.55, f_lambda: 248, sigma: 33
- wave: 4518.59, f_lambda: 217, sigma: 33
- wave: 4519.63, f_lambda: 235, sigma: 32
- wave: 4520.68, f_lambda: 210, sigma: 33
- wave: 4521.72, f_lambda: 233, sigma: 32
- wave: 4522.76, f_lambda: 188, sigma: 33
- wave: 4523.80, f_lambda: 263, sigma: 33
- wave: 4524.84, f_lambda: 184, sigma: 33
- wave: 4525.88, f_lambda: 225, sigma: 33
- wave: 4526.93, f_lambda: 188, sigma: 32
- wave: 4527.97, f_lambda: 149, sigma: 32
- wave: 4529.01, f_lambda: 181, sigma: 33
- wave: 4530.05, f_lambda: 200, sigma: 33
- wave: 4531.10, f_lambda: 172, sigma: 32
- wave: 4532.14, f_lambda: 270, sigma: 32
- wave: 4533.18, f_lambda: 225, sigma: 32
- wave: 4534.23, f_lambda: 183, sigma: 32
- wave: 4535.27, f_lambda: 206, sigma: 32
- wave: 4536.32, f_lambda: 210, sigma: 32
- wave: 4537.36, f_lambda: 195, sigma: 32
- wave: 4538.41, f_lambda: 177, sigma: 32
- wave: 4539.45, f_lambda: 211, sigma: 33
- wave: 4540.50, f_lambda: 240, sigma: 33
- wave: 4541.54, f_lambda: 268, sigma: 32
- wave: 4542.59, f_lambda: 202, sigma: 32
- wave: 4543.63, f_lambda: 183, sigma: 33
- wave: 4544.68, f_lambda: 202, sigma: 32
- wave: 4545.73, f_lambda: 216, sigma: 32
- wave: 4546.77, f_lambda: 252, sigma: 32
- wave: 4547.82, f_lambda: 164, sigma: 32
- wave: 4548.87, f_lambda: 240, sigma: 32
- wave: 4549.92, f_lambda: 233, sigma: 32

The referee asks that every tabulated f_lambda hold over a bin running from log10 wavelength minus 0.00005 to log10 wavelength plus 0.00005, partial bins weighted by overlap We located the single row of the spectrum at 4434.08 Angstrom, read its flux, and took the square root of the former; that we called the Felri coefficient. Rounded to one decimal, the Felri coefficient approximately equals 14.7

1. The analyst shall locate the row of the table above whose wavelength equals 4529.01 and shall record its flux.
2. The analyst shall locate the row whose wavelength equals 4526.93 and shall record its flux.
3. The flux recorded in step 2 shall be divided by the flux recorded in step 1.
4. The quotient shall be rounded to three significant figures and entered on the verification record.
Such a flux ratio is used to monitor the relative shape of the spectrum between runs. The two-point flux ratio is 1.04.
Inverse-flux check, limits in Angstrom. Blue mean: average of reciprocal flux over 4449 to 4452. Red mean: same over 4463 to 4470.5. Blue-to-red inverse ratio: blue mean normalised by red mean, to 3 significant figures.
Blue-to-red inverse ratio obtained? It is 1.02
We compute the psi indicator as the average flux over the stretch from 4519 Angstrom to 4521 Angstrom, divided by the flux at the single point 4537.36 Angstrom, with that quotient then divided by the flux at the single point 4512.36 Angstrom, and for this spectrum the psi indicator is 0.0051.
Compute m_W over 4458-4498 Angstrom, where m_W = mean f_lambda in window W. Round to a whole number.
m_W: 211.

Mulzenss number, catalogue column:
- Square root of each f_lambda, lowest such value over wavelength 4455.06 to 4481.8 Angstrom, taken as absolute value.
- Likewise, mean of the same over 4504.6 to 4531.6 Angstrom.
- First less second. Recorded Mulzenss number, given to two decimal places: -2.55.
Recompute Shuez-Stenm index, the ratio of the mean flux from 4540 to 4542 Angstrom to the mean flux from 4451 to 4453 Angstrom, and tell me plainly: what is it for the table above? 1.03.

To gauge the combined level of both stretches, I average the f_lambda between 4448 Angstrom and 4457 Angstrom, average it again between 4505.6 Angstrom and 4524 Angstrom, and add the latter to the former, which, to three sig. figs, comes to 425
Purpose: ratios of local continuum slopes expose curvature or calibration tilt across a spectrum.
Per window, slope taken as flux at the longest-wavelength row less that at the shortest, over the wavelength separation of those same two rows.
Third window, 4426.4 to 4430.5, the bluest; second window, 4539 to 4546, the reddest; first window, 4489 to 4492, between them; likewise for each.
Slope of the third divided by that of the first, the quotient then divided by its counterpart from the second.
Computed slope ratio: -1.04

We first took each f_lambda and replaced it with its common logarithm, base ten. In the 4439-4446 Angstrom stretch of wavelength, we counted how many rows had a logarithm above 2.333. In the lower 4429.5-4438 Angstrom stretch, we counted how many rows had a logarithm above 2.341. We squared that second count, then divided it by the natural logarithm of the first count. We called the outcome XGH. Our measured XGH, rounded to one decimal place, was 23.1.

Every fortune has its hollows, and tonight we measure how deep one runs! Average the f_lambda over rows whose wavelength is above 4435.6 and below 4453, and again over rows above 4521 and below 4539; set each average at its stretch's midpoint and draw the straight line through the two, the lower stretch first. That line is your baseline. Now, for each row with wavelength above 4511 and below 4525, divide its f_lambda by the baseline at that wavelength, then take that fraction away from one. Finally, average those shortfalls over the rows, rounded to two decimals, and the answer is -0.08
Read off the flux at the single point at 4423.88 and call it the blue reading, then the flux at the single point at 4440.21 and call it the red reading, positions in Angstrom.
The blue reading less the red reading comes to 68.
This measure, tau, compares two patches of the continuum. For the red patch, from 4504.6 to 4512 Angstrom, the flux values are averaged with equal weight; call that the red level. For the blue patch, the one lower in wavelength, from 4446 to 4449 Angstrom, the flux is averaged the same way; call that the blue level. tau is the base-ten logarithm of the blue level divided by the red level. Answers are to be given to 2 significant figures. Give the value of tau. -0.11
